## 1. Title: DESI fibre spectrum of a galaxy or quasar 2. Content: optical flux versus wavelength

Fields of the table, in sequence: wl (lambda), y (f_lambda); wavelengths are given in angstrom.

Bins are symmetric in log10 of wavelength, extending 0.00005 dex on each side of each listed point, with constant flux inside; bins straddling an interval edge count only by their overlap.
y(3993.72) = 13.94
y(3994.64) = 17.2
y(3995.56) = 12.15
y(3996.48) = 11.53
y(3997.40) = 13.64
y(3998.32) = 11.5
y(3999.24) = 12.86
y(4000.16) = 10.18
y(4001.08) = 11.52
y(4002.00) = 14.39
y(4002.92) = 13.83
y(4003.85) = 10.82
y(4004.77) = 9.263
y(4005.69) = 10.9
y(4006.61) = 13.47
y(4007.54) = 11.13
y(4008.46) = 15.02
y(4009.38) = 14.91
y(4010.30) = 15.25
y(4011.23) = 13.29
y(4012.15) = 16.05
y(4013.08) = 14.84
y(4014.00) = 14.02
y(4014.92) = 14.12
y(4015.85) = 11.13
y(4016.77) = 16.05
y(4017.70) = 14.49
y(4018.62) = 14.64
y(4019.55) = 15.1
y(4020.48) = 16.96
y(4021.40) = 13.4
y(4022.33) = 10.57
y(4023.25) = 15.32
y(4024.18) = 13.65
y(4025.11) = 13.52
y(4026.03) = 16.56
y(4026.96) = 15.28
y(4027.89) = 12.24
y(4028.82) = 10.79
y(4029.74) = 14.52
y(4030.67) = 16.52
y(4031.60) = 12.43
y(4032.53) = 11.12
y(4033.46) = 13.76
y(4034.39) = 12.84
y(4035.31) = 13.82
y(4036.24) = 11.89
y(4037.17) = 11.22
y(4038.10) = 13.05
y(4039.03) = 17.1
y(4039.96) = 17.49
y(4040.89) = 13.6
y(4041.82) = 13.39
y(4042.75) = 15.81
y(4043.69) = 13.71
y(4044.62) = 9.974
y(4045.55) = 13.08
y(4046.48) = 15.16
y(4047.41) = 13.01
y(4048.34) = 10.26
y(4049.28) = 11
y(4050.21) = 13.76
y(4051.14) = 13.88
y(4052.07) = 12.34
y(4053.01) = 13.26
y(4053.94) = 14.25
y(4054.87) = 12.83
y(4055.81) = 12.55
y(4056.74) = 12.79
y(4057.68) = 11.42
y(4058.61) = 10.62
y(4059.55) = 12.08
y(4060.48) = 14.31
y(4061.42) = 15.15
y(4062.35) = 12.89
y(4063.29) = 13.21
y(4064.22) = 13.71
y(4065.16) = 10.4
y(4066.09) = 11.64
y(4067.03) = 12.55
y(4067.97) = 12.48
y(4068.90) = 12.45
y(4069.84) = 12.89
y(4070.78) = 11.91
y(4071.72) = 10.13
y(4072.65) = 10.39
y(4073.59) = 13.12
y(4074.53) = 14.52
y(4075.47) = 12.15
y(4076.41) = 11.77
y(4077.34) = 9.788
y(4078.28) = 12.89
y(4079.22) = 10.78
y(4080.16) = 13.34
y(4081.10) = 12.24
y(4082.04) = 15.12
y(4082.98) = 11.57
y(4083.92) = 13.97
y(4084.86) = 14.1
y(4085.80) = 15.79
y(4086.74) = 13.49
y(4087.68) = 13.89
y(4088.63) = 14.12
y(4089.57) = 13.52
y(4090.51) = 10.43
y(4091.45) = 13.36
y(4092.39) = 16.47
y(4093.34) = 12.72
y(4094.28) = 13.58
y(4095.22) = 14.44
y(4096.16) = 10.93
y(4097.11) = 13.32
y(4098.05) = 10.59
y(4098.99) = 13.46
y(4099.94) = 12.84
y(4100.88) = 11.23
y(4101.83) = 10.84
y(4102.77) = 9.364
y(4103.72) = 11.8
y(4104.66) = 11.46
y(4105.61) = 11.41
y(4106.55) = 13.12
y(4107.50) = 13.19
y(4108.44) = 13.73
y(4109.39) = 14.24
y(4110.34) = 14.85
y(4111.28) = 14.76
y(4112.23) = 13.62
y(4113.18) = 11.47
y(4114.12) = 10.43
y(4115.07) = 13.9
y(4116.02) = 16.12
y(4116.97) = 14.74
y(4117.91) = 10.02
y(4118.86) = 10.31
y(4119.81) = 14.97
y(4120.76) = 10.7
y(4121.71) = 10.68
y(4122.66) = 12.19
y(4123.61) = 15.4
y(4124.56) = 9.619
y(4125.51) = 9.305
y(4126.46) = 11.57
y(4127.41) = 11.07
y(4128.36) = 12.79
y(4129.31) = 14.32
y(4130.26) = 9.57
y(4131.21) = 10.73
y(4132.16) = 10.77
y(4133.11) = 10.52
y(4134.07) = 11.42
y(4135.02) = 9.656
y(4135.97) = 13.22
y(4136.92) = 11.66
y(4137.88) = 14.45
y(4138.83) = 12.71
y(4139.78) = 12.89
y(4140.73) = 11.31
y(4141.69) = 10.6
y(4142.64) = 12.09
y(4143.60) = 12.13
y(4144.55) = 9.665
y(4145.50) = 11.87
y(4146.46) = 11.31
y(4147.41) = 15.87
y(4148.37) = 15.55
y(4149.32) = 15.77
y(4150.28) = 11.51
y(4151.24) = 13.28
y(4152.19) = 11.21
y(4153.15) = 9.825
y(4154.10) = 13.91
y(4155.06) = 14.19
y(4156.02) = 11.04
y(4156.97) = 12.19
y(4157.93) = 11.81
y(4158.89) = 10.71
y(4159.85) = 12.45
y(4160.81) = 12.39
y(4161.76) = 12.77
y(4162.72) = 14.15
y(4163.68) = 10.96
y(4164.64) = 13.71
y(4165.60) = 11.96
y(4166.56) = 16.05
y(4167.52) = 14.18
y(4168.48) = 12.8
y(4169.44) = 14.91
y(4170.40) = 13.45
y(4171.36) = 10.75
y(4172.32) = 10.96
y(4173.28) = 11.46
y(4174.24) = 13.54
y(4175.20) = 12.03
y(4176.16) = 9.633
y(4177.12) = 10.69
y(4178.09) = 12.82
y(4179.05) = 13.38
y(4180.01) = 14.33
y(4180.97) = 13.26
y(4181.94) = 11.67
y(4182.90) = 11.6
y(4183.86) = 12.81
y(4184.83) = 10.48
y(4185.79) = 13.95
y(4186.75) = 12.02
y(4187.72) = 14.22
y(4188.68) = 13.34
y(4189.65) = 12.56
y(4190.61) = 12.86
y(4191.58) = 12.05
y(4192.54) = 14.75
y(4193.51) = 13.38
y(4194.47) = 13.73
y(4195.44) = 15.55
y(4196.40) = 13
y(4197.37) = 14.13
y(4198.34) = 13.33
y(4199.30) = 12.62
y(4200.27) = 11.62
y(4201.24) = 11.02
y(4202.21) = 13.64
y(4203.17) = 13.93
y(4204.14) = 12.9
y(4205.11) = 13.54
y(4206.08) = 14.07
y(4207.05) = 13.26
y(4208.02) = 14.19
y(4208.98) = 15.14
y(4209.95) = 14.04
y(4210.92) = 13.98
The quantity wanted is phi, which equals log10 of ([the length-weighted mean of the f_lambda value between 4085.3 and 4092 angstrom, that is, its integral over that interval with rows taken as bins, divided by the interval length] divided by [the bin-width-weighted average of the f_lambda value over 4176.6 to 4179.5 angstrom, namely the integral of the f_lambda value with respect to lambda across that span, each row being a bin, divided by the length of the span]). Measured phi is 0.045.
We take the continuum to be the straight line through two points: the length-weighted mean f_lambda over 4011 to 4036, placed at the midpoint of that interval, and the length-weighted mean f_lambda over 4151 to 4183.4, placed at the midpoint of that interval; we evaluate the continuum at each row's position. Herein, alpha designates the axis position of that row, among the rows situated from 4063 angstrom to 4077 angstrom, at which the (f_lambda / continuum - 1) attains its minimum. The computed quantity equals 4071.72 angstrom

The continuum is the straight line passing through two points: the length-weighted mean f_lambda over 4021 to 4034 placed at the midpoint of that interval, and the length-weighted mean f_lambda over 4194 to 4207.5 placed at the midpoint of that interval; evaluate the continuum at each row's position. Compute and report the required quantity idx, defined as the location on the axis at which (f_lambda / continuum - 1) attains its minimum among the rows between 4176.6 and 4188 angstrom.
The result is 4184.83 angstrom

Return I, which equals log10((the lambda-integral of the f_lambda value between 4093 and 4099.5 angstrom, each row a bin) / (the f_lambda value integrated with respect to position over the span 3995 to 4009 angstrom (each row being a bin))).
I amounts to -0.3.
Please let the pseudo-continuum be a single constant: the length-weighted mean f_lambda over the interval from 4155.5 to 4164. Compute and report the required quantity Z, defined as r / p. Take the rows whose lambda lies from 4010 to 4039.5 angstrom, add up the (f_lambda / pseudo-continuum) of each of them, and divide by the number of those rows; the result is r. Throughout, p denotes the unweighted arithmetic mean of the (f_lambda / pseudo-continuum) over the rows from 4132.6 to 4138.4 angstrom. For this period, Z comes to 1.18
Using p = 0.98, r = 1.15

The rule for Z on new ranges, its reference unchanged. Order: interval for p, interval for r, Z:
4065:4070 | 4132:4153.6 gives 1.01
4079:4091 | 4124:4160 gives 0.90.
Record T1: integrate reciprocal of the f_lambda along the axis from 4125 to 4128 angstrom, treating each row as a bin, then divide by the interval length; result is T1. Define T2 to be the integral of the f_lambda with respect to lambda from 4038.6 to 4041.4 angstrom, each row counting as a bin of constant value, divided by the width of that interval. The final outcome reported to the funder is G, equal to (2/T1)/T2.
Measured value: 1.3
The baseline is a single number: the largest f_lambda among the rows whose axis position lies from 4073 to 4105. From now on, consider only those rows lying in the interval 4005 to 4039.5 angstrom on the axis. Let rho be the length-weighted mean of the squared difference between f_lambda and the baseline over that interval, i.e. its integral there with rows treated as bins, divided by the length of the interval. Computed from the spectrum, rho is 10.8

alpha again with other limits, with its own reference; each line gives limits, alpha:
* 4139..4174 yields 4144.55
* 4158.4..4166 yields 4158.89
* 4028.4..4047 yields 4044.62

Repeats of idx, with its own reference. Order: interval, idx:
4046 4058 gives 4048.34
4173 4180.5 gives 4176.16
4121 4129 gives 4125.51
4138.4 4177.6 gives 4176.16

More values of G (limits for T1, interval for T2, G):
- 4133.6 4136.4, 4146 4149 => 1.6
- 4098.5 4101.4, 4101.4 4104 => 2.3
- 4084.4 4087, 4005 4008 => 2.5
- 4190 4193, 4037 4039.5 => 1.9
